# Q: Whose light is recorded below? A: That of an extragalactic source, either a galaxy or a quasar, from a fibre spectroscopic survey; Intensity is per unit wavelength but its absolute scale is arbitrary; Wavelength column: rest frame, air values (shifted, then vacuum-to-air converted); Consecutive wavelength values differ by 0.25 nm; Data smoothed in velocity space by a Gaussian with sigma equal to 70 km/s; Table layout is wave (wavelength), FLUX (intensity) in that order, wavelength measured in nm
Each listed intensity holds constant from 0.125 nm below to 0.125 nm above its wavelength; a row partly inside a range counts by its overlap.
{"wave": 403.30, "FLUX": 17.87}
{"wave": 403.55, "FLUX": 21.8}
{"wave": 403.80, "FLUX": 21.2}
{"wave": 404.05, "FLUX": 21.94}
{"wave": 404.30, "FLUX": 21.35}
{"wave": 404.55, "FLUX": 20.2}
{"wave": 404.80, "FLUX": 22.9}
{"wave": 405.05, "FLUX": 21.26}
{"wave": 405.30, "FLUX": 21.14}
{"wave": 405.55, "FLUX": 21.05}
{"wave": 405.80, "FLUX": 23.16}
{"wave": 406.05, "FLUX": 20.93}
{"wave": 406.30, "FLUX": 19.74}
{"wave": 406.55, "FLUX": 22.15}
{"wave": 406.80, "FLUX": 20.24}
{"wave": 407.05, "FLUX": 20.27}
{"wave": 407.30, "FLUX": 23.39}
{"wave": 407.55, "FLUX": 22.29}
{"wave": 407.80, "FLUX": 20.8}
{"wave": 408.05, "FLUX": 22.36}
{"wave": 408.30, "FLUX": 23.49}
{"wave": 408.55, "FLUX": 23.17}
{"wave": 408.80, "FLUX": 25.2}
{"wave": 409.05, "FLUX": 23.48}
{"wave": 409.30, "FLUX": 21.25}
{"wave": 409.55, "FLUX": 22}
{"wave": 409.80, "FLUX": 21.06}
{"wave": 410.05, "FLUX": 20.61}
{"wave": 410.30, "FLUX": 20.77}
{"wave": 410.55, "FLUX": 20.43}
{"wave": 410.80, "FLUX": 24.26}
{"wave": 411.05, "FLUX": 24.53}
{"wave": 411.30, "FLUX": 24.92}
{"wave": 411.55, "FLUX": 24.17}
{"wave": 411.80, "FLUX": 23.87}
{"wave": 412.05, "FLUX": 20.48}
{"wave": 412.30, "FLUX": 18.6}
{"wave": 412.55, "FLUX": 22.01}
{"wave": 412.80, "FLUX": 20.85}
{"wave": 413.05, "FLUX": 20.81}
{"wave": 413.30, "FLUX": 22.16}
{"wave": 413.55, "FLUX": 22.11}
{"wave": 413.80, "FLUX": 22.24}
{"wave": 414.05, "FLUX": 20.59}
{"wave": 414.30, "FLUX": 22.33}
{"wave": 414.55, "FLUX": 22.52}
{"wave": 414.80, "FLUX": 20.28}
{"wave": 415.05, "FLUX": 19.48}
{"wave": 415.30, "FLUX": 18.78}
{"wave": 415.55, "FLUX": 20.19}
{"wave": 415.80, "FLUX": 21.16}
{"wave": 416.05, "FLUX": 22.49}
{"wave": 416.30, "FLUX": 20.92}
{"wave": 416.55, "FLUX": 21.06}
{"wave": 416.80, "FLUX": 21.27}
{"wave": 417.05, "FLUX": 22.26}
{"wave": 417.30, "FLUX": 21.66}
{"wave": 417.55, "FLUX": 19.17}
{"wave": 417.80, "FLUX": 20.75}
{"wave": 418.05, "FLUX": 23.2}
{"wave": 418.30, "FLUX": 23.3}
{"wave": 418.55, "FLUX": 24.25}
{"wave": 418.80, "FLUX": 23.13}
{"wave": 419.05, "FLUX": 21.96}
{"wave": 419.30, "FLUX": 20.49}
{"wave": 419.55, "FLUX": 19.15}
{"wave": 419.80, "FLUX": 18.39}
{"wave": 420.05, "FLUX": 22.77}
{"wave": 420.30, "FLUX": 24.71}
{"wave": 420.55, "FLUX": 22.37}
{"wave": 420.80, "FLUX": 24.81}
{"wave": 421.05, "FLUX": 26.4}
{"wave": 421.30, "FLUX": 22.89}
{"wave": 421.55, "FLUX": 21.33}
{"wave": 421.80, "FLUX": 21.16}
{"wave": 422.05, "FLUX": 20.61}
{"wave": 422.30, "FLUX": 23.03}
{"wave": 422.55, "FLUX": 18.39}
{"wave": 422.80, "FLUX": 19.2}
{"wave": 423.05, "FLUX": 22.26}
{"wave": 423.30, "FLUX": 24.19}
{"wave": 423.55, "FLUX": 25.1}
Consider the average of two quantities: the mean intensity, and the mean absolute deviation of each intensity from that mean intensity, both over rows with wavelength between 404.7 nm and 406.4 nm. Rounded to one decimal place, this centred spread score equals 11.2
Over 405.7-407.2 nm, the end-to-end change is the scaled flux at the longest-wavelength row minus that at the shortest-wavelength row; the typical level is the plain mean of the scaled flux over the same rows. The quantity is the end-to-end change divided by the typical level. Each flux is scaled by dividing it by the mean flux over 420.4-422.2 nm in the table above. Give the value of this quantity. -0.14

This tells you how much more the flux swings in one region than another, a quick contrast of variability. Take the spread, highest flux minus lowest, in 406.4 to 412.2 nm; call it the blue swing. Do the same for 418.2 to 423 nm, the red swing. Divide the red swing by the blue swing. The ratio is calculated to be 1.6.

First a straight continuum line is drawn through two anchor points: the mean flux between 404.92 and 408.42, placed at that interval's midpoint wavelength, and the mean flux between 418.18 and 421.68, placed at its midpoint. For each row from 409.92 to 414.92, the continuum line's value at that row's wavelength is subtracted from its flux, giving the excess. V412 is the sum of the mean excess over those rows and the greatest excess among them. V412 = 2.9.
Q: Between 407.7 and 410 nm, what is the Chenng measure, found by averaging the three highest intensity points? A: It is 24.1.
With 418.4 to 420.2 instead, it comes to 23.4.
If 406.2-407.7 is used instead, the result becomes 22.6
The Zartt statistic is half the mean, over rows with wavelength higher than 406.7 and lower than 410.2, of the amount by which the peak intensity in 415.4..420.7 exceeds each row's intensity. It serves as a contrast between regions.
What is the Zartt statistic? 1.30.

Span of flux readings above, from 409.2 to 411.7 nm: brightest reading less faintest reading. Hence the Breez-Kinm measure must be 4.5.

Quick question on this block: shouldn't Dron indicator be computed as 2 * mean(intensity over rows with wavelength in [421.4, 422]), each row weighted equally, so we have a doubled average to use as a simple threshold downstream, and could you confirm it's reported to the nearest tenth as 42.5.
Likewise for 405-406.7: 42.7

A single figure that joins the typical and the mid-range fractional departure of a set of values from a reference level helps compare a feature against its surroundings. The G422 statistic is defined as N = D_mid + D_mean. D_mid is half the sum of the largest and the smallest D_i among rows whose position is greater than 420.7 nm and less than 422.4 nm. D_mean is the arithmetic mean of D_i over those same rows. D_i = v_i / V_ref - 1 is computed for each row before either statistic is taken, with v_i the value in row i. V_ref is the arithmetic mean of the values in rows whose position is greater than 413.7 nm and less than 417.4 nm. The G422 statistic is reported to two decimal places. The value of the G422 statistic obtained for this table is 0.19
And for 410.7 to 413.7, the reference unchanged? 0.09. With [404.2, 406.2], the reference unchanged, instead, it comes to 0.04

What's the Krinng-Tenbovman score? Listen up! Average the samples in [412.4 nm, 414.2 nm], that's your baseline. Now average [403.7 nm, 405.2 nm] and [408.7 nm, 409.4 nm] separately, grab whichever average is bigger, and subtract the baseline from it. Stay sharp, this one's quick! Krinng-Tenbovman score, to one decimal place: 1.8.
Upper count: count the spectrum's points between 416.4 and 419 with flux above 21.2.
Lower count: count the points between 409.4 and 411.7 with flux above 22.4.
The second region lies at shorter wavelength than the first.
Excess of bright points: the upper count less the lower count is 3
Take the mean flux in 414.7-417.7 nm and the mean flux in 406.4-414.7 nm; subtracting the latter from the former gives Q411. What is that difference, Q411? -1.4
